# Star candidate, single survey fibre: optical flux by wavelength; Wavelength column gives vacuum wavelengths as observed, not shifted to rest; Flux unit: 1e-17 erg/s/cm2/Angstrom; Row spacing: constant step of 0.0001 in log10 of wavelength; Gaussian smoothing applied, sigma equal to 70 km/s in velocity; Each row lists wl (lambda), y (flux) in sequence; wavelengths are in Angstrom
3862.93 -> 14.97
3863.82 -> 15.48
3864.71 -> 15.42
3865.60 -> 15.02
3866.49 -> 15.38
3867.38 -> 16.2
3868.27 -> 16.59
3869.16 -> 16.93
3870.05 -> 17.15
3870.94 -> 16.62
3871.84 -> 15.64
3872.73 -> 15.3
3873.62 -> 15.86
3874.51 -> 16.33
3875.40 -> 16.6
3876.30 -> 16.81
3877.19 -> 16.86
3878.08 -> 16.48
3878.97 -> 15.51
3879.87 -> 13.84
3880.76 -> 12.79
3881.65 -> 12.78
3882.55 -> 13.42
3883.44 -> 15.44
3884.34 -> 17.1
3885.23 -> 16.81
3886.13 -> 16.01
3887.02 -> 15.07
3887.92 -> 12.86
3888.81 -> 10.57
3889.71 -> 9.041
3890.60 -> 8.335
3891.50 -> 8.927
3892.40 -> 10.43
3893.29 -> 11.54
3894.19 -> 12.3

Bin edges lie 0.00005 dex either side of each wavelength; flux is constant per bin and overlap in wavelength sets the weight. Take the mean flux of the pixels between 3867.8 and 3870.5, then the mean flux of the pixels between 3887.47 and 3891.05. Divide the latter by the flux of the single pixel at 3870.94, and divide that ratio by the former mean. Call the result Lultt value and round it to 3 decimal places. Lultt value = 0.036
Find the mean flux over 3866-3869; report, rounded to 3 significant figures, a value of 16.1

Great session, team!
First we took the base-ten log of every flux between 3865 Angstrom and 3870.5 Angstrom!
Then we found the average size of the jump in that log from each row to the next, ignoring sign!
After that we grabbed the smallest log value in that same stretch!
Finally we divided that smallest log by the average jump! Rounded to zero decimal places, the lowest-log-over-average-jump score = 102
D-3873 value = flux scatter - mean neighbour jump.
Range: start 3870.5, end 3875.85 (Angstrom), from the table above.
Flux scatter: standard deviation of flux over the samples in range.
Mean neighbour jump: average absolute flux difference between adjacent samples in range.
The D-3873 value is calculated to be 0.0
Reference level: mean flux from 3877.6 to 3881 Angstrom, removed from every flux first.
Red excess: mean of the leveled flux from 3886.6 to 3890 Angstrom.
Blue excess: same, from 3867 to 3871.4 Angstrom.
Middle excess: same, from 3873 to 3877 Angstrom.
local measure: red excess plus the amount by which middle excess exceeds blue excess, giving -3.1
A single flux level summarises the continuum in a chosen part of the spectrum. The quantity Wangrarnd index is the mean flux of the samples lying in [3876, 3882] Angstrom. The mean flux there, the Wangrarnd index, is 15.0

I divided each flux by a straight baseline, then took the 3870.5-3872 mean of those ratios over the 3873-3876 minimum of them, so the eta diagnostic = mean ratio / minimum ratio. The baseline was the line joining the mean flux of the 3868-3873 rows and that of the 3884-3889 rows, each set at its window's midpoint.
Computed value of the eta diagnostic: 1.00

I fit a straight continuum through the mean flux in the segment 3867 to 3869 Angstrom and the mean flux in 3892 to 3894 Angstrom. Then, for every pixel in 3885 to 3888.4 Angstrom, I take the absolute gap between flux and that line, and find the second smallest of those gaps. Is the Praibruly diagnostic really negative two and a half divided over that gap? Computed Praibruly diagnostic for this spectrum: -1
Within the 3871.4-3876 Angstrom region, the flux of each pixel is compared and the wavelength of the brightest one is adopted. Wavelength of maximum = 3875.40 Angstrom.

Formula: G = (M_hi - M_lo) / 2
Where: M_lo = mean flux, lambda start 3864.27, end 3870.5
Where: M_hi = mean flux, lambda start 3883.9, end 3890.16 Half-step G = -1.1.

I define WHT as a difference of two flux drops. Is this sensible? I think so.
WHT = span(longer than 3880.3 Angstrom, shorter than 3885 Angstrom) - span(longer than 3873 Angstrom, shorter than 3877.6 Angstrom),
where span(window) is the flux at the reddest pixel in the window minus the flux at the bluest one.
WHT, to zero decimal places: 3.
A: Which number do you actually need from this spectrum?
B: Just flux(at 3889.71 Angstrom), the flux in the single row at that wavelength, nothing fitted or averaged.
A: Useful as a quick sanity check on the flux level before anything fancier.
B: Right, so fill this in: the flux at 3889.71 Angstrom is 9.041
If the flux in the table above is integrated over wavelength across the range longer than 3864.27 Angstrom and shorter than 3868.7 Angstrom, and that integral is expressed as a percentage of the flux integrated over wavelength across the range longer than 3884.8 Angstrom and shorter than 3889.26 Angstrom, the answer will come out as 110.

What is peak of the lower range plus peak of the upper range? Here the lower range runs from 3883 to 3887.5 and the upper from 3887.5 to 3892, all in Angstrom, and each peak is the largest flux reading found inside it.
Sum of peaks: 30.0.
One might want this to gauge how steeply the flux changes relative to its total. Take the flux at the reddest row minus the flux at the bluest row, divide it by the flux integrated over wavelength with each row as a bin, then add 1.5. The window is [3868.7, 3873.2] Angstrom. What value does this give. 1.48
